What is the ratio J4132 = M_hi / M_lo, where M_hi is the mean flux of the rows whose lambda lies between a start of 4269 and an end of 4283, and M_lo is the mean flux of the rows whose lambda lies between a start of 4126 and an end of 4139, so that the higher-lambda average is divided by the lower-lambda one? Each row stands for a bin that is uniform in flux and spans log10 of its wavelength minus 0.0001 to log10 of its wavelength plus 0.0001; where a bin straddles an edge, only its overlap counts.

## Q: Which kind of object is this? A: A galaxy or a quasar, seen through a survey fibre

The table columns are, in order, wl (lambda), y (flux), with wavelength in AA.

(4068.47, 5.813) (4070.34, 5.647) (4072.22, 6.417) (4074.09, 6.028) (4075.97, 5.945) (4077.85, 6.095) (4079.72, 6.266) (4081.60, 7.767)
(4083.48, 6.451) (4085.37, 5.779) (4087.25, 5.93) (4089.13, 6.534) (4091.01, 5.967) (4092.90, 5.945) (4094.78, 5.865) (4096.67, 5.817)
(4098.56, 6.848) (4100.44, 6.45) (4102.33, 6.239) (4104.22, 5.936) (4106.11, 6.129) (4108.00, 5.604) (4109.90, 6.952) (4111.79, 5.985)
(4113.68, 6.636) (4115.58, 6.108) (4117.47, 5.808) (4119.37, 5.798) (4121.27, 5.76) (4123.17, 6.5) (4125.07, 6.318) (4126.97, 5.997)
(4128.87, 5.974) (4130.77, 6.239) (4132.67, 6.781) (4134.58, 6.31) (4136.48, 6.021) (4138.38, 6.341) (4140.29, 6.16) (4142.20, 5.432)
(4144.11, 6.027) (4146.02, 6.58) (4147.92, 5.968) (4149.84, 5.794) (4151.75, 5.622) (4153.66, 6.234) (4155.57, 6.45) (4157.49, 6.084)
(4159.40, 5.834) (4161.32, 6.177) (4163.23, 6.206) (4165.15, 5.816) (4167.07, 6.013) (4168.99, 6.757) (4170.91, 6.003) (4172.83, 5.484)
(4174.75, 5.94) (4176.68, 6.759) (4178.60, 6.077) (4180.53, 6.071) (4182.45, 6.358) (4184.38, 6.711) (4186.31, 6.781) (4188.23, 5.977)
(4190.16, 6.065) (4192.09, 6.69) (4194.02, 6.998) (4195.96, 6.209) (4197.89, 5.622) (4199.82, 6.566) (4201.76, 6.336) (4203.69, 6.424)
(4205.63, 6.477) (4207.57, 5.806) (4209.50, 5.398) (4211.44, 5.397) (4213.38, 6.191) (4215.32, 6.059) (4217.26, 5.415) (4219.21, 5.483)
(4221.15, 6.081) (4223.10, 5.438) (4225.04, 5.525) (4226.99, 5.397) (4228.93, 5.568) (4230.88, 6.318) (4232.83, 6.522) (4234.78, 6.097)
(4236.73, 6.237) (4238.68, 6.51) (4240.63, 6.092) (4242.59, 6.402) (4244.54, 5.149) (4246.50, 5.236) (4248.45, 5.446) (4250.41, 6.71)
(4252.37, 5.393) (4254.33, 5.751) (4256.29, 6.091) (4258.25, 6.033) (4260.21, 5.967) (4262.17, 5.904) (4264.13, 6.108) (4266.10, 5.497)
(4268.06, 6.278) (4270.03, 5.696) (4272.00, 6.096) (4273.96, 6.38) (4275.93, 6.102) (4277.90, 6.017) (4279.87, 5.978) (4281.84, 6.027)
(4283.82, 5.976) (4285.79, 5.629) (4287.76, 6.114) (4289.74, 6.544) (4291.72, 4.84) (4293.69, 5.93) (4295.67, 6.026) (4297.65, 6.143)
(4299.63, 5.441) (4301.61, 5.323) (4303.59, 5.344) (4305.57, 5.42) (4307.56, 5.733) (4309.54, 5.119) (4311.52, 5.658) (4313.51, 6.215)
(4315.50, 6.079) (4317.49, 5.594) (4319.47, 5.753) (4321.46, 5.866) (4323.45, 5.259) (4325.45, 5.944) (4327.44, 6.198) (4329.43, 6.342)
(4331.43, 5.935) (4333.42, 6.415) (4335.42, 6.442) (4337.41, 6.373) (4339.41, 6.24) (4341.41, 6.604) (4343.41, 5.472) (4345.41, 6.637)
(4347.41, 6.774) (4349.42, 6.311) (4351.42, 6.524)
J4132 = 0.97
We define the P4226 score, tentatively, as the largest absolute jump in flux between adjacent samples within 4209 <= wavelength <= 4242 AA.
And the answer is 0.79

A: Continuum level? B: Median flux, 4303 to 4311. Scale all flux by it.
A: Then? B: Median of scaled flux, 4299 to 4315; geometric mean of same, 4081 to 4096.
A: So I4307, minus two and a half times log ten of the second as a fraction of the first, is -0.15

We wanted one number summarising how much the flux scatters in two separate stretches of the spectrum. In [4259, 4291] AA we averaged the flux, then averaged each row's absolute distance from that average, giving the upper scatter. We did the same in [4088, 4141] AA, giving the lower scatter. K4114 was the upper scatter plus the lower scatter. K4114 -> 0.47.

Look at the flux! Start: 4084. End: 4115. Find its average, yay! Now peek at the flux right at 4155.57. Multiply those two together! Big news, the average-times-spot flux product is 39.8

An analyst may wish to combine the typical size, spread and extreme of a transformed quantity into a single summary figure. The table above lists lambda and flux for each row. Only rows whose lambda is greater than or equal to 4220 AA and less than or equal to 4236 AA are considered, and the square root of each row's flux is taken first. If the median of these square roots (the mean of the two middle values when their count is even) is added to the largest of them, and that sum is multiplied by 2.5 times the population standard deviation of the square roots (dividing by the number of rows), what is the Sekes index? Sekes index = 1.046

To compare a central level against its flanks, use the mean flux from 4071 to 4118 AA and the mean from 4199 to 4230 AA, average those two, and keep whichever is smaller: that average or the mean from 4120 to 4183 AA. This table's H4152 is 6.03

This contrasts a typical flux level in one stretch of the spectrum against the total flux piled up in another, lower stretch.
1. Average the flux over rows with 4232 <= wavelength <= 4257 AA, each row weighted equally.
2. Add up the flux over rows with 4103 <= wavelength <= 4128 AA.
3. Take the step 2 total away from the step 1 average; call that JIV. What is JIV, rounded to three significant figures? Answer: -73.6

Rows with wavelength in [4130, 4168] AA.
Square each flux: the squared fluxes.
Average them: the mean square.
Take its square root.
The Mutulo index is 6.11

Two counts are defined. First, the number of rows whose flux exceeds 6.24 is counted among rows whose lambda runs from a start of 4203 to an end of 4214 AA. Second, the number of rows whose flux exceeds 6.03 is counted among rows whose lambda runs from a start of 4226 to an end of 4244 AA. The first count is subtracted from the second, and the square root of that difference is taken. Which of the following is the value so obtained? 2.24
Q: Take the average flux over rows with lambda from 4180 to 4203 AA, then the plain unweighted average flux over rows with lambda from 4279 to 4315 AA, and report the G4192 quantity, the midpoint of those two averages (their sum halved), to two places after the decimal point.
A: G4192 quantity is 6.06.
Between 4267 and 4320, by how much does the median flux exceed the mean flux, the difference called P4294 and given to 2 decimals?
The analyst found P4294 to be 0.14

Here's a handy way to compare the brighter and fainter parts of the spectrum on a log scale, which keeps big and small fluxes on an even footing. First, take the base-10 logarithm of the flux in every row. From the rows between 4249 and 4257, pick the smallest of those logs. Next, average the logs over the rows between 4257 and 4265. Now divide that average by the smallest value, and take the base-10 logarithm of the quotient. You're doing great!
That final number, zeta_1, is 0.027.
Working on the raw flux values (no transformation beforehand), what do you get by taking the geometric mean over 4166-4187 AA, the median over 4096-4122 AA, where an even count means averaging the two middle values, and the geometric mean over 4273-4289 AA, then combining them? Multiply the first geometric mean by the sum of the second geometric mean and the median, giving 75.5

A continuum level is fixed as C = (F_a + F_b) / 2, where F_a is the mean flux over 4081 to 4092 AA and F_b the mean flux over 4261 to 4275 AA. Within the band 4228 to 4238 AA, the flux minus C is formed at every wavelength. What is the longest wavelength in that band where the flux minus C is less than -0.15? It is 4228.93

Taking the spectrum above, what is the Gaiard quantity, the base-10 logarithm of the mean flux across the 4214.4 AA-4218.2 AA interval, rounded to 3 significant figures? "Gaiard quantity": 0.759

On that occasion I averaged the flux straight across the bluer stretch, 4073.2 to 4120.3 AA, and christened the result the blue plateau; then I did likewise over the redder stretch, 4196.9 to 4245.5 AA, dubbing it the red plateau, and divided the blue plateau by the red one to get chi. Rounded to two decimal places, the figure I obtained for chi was 1.04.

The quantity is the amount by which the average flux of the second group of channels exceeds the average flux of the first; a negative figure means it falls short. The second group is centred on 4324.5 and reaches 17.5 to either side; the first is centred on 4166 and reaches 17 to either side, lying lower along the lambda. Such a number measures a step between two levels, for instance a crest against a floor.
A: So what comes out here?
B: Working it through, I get -0.11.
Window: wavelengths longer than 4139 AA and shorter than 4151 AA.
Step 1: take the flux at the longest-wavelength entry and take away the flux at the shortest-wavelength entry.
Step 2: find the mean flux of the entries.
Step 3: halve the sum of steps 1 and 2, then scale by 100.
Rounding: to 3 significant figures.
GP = 281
